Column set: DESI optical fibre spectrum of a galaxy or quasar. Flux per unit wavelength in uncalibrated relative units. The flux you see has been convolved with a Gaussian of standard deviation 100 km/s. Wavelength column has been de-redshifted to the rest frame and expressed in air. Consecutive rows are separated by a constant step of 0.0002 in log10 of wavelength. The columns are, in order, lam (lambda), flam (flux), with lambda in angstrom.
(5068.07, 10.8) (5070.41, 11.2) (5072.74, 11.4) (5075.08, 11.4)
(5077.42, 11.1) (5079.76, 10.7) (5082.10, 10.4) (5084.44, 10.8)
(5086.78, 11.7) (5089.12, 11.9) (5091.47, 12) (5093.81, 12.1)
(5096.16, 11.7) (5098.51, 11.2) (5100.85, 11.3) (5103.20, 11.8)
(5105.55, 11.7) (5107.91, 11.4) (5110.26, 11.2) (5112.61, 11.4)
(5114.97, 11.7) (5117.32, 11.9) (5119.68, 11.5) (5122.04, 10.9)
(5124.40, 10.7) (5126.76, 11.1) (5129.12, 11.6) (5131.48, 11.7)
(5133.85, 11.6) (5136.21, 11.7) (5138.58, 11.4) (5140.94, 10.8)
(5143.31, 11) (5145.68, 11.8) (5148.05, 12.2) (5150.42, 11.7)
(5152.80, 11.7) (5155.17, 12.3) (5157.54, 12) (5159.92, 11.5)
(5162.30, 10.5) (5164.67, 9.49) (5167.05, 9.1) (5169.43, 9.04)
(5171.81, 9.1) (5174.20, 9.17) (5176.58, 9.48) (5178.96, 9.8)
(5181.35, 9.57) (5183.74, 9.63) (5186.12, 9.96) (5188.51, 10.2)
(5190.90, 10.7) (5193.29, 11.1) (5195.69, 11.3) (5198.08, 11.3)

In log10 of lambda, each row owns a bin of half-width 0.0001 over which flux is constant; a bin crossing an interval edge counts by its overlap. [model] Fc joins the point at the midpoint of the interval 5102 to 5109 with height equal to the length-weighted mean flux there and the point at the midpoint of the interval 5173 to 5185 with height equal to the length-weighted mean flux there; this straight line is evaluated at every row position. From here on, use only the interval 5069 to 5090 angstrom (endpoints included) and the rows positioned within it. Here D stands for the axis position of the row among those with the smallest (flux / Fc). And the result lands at 5082.10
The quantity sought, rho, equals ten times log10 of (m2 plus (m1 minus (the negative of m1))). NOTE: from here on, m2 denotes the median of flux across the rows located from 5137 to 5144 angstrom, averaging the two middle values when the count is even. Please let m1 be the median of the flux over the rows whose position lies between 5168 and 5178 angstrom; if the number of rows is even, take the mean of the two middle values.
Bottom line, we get 14.7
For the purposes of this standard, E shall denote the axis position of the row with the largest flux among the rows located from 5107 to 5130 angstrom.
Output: 5117.32 angstrom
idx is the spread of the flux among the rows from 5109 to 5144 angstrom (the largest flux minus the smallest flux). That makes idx 1.20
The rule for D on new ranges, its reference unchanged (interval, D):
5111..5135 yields 5124.40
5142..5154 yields 5143.31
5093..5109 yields 5098.51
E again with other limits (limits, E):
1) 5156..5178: 5157.54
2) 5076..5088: 5086.78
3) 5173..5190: 5188.51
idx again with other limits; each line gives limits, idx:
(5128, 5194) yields 3.26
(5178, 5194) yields 1.53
